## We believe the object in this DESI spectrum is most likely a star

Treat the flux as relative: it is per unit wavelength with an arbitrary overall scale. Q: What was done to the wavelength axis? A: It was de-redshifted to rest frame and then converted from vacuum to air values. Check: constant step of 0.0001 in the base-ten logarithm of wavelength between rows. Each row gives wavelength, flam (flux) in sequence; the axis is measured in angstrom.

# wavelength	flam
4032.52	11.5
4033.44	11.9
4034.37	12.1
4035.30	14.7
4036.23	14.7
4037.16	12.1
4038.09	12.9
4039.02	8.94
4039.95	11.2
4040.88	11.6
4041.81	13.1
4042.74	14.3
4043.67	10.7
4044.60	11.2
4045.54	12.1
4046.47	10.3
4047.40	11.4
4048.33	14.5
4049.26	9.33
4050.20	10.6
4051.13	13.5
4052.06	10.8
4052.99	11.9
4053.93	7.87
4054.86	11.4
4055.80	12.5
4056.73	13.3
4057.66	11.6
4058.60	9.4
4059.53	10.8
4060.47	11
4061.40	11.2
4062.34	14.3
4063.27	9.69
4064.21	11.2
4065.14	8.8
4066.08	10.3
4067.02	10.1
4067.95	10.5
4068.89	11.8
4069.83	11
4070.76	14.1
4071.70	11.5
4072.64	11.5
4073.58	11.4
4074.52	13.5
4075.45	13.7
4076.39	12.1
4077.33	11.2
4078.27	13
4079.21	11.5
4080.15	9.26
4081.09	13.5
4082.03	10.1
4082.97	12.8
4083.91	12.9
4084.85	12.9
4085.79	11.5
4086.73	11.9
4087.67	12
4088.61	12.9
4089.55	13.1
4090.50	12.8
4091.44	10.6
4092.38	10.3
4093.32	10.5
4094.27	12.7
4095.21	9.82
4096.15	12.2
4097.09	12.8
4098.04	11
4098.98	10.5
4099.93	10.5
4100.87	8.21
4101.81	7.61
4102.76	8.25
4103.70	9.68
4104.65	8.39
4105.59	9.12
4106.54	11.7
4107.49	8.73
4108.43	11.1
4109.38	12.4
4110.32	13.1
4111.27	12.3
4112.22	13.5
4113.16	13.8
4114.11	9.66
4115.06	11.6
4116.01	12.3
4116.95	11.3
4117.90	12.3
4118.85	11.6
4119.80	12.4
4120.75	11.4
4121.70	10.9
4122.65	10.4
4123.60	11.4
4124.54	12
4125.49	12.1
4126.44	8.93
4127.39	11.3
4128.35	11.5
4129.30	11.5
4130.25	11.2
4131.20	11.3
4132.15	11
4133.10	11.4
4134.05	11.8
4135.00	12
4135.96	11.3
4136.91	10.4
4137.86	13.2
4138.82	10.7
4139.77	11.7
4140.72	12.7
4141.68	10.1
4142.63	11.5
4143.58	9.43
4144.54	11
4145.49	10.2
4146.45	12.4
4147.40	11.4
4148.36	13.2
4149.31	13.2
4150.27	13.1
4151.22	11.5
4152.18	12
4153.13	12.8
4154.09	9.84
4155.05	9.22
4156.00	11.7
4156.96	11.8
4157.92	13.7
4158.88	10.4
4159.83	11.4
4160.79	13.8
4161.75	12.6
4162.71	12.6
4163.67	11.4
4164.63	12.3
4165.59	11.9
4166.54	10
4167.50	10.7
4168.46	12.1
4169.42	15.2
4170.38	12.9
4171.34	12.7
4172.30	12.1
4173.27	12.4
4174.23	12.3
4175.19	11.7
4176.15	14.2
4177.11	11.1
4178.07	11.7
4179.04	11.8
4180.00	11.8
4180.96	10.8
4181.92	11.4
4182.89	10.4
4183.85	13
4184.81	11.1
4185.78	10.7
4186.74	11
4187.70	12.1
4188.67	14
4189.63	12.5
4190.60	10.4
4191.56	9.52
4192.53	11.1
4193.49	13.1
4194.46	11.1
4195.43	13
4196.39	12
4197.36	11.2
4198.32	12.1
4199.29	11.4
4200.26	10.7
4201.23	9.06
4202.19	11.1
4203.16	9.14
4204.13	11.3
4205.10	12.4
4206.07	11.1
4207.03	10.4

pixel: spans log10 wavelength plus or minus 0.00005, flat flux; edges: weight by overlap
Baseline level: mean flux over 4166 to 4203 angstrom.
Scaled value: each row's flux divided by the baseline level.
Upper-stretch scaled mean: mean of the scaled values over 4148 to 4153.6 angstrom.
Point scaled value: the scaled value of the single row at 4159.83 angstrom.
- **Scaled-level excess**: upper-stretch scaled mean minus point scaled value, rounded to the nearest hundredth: 0.11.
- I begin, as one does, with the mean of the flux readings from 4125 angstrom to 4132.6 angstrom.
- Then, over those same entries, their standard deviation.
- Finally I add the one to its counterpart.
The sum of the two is 12.0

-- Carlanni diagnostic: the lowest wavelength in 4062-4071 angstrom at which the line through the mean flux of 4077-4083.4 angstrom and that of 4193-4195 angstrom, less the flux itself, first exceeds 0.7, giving 4063.27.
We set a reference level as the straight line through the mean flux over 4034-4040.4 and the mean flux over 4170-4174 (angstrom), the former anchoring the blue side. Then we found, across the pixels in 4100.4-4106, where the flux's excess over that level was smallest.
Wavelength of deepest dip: 4101.81 angstrom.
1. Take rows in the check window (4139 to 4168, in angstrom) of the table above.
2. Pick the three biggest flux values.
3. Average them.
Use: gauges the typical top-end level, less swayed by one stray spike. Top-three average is 13.6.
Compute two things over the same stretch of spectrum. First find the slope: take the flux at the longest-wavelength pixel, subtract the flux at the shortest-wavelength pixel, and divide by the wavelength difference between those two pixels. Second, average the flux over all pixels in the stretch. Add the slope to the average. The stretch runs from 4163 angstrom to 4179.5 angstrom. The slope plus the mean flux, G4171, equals 12.2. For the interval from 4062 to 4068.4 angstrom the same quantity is 10.0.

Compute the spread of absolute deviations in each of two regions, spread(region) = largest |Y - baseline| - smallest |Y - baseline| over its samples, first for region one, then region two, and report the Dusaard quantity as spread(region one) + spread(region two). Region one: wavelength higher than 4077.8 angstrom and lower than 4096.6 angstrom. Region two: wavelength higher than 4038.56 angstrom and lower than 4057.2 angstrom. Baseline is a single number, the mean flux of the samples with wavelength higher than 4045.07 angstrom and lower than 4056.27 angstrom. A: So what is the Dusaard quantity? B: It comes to 5.4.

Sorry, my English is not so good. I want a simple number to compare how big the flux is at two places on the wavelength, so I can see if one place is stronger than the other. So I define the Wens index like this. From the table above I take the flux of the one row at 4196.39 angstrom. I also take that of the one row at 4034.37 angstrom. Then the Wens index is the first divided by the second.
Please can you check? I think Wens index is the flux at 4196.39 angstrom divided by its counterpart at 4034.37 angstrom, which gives 0.99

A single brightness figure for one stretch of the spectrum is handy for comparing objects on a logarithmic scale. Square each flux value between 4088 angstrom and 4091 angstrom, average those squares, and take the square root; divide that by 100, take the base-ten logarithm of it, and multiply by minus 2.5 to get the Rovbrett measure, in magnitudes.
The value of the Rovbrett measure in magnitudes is 2.22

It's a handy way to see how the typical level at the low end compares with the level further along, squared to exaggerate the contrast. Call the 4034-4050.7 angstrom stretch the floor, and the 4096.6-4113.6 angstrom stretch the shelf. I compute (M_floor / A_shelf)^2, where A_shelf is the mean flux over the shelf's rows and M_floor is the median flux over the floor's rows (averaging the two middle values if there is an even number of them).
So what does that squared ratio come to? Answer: 1.23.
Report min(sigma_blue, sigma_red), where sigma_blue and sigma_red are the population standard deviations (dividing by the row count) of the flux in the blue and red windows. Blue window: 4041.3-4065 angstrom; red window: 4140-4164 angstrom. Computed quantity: 1.29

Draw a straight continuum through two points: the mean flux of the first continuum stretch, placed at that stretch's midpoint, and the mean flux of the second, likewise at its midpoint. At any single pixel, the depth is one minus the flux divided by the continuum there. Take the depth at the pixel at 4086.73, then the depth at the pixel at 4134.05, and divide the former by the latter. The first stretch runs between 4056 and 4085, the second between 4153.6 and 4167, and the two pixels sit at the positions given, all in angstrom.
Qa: 1.6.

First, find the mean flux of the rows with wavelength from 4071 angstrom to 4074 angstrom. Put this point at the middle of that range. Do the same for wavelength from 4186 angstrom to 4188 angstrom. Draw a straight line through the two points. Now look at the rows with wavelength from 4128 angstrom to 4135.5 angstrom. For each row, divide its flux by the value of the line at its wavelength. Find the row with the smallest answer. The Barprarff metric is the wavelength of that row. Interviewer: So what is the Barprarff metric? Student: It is 4132.15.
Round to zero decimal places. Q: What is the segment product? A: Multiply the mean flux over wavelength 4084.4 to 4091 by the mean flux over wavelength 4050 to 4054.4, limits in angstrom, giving 136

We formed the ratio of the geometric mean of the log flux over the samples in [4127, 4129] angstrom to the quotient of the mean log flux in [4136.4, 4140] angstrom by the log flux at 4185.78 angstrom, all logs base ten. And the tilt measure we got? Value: 1.03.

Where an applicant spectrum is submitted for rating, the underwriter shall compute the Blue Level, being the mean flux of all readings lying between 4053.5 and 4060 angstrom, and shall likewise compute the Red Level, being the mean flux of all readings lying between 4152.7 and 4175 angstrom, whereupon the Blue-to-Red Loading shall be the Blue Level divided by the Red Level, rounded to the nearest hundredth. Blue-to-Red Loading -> 0.92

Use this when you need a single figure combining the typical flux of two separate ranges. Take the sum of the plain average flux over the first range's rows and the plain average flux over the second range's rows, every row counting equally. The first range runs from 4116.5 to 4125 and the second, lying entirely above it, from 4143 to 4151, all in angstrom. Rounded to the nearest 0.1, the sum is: 23.3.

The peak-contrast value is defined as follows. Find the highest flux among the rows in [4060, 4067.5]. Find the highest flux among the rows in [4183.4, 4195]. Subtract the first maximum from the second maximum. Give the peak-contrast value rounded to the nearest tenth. -0.3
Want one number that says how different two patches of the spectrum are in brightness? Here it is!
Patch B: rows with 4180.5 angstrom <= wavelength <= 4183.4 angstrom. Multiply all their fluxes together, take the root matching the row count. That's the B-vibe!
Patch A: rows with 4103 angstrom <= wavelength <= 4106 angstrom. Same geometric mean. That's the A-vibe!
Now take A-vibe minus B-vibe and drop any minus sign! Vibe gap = 1.8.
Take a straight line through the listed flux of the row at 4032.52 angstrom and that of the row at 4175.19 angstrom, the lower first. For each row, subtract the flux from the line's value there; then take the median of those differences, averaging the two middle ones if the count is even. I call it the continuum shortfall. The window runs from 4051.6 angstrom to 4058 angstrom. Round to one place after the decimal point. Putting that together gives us -0.1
